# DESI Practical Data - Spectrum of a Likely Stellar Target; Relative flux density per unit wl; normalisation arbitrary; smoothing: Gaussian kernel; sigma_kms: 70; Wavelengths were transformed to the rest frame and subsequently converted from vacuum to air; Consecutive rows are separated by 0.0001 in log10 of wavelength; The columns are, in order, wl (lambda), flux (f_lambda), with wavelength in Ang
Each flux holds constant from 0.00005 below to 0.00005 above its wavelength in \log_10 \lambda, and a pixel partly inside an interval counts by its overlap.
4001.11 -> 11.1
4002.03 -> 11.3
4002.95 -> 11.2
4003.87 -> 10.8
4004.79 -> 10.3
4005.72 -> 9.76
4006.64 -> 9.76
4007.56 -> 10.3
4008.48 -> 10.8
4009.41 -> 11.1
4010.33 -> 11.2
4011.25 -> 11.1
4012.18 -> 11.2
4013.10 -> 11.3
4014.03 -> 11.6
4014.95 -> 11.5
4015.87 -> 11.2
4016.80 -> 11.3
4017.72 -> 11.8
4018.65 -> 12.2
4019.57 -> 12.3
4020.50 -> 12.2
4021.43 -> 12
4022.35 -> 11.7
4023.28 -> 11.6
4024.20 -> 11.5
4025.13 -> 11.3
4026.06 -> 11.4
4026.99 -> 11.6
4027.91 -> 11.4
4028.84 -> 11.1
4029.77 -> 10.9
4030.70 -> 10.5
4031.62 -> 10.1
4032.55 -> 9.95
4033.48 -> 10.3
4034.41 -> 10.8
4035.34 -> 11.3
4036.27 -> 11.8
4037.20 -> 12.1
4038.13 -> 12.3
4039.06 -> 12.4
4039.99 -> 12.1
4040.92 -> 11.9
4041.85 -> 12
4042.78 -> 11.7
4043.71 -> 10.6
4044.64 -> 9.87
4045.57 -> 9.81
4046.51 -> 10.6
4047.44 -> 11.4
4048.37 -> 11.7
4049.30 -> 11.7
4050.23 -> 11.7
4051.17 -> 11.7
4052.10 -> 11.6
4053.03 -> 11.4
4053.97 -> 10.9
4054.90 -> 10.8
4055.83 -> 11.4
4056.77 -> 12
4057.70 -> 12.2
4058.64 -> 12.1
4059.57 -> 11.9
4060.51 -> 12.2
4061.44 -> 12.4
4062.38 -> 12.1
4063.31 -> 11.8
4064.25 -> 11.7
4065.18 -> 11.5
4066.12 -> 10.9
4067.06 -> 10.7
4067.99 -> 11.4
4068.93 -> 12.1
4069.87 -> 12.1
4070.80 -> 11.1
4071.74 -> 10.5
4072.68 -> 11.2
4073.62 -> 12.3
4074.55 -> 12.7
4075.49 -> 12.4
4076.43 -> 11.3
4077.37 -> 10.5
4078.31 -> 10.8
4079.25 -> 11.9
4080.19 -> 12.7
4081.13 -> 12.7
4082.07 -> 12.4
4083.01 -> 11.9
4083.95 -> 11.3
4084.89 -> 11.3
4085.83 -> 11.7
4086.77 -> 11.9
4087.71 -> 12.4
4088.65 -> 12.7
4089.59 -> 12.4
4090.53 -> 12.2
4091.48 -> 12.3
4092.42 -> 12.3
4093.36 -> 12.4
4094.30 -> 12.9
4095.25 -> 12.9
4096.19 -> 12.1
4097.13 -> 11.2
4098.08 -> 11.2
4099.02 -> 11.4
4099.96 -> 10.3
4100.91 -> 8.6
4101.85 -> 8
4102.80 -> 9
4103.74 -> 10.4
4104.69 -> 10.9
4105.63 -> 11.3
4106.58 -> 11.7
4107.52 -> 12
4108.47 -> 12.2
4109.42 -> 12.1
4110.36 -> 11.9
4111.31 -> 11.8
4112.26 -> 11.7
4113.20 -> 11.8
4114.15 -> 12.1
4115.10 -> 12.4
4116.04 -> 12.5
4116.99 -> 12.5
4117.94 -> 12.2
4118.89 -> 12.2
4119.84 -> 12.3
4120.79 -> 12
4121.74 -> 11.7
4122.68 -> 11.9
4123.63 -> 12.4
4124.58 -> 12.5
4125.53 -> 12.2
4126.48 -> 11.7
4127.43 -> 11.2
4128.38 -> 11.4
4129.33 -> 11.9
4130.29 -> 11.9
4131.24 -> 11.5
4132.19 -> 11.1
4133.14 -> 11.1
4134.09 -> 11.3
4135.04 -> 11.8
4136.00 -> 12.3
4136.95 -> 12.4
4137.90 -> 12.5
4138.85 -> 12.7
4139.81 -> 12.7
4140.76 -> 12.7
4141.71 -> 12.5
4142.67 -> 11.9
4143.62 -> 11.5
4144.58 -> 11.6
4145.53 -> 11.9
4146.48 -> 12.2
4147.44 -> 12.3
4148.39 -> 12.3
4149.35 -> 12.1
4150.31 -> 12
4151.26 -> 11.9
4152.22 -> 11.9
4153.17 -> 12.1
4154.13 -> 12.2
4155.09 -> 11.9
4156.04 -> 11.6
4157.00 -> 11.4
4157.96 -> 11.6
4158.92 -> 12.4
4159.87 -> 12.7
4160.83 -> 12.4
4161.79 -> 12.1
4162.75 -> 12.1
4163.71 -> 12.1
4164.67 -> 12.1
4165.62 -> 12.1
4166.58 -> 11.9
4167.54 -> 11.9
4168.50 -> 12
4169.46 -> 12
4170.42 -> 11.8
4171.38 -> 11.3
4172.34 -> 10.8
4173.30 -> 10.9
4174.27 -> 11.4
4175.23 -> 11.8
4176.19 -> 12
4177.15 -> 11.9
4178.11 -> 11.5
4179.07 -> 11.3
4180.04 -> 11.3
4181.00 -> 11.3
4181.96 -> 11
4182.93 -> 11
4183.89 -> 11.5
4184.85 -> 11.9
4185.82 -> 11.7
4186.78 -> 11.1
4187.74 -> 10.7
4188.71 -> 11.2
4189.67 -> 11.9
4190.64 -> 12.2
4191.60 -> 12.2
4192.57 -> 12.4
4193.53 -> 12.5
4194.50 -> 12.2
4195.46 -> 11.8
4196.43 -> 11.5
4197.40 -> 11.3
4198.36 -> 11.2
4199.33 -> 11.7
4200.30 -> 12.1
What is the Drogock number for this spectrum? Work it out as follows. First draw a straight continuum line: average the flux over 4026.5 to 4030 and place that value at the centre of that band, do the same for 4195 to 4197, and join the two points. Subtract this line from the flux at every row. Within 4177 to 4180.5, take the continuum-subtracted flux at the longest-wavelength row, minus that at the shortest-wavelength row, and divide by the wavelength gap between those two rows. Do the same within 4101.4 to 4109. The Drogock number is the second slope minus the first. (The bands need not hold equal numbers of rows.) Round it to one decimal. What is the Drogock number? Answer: 0.8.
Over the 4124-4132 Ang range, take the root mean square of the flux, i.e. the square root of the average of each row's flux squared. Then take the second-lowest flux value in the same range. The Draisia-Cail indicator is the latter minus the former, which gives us -0.39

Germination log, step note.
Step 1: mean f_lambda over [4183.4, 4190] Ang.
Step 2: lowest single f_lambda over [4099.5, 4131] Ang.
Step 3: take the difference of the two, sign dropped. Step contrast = 3.4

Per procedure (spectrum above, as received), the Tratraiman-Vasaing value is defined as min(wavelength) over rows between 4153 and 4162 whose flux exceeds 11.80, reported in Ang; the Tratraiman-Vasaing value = 4153.17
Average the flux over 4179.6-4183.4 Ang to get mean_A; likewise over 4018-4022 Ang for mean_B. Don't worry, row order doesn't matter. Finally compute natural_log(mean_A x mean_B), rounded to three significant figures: 4.91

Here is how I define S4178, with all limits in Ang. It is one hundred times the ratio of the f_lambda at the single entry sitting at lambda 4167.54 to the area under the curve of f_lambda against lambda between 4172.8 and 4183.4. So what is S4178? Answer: 9.86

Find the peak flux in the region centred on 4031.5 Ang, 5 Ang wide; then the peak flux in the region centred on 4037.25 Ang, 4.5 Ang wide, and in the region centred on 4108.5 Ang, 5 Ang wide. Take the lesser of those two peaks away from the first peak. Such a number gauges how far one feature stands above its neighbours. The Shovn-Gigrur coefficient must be -1.3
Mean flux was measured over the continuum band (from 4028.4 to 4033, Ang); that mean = 10.5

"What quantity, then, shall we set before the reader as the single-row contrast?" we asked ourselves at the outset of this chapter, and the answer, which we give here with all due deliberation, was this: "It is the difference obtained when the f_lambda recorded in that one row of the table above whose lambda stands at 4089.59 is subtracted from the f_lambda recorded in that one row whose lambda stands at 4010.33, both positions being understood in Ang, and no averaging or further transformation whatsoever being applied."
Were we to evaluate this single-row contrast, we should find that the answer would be -1.2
